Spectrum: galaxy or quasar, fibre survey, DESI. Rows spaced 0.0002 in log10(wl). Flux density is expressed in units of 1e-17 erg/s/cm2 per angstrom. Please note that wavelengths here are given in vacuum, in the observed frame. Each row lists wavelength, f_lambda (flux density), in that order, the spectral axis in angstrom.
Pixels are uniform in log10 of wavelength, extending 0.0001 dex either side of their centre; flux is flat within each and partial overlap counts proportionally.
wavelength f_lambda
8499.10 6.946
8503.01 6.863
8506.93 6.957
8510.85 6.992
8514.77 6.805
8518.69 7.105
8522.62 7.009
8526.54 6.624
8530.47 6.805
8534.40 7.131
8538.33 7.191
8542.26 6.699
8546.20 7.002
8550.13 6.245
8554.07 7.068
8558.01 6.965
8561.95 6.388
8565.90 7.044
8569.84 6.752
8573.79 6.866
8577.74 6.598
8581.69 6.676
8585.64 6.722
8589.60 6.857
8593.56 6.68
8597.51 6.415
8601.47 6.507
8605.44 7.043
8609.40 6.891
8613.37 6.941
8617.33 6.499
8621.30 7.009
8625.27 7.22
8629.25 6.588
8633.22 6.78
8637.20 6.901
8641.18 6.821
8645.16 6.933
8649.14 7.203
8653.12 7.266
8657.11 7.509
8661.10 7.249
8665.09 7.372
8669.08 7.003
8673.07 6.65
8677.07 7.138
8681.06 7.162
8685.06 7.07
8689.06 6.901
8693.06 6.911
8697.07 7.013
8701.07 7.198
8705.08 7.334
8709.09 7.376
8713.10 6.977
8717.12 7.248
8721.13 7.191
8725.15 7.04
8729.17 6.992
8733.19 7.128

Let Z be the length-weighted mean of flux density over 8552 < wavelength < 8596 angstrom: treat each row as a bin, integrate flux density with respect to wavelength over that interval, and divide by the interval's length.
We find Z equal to 6.78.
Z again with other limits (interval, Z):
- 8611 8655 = 6.92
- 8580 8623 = 6.75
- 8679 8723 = 7.13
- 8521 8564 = 6.83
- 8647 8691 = 7.14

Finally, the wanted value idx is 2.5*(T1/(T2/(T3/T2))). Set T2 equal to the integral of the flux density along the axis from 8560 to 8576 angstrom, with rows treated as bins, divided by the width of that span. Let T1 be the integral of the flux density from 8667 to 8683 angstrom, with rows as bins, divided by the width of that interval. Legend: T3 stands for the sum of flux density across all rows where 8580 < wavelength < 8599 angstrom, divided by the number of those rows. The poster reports 2.55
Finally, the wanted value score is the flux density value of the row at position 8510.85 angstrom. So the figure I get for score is 6.992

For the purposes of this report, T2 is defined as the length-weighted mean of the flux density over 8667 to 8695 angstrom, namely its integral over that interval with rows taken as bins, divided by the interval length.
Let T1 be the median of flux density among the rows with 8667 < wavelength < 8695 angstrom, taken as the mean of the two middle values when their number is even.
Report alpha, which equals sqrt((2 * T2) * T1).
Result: 9.9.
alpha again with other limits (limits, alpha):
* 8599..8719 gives 9.9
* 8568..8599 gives 9.5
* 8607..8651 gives 9.8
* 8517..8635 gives 9.6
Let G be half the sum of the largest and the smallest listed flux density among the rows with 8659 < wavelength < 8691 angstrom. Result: 7.01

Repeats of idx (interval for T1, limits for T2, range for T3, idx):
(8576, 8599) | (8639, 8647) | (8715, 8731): 2.51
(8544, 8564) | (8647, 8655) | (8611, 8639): 2.20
